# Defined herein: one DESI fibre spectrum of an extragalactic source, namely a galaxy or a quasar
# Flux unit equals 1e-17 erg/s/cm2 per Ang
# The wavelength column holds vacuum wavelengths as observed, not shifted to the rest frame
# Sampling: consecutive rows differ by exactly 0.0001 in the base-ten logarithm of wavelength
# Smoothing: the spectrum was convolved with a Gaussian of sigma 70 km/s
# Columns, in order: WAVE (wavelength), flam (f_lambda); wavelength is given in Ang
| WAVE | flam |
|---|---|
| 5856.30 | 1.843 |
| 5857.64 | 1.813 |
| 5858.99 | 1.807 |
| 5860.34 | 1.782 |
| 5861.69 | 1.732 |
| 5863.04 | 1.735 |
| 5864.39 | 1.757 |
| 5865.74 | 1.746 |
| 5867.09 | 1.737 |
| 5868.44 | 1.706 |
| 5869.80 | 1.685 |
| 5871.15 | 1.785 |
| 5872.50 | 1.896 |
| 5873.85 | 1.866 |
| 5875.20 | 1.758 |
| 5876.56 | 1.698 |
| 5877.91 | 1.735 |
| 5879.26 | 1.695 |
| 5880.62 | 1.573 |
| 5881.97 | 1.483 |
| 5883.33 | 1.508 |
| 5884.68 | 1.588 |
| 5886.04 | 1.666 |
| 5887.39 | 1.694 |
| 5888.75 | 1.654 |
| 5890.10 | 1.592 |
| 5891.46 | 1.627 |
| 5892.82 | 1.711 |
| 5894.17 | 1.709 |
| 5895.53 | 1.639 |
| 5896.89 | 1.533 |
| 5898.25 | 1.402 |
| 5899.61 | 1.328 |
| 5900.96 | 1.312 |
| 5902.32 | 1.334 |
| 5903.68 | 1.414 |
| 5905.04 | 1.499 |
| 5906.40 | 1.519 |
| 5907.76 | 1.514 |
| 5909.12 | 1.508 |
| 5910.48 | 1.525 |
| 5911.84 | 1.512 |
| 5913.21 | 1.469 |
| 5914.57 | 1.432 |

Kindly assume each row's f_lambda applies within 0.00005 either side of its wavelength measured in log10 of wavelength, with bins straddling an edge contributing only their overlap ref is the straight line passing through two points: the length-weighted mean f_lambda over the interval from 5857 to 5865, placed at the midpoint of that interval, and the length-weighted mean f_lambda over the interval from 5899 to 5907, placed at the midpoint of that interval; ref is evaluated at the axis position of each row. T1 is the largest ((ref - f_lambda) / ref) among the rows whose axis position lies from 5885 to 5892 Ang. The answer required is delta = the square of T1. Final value 0.0026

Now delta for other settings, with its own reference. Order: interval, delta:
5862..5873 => 0.0001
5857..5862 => 0.0003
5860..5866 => 0.0003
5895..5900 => 0.0052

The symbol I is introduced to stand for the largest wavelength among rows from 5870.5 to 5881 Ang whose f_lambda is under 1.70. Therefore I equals 5880.62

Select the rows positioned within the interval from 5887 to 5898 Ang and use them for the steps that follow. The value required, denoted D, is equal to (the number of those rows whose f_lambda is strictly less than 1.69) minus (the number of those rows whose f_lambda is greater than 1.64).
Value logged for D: 1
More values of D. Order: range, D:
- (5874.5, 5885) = 0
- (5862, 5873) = -7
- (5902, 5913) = 8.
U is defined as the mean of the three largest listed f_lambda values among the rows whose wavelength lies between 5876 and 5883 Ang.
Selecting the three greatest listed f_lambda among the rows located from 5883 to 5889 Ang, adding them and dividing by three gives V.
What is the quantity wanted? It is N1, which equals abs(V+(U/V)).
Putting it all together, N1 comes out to 2.69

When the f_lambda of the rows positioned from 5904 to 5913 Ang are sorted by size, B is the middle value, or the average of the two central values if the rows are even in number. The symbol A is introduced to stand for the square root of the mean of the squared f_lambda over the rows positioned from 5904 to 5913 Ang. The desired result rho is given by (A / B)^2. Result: 1.00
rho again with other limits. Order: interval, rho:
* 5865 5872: 0.99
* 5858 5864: 1.01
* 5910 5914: 0.99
